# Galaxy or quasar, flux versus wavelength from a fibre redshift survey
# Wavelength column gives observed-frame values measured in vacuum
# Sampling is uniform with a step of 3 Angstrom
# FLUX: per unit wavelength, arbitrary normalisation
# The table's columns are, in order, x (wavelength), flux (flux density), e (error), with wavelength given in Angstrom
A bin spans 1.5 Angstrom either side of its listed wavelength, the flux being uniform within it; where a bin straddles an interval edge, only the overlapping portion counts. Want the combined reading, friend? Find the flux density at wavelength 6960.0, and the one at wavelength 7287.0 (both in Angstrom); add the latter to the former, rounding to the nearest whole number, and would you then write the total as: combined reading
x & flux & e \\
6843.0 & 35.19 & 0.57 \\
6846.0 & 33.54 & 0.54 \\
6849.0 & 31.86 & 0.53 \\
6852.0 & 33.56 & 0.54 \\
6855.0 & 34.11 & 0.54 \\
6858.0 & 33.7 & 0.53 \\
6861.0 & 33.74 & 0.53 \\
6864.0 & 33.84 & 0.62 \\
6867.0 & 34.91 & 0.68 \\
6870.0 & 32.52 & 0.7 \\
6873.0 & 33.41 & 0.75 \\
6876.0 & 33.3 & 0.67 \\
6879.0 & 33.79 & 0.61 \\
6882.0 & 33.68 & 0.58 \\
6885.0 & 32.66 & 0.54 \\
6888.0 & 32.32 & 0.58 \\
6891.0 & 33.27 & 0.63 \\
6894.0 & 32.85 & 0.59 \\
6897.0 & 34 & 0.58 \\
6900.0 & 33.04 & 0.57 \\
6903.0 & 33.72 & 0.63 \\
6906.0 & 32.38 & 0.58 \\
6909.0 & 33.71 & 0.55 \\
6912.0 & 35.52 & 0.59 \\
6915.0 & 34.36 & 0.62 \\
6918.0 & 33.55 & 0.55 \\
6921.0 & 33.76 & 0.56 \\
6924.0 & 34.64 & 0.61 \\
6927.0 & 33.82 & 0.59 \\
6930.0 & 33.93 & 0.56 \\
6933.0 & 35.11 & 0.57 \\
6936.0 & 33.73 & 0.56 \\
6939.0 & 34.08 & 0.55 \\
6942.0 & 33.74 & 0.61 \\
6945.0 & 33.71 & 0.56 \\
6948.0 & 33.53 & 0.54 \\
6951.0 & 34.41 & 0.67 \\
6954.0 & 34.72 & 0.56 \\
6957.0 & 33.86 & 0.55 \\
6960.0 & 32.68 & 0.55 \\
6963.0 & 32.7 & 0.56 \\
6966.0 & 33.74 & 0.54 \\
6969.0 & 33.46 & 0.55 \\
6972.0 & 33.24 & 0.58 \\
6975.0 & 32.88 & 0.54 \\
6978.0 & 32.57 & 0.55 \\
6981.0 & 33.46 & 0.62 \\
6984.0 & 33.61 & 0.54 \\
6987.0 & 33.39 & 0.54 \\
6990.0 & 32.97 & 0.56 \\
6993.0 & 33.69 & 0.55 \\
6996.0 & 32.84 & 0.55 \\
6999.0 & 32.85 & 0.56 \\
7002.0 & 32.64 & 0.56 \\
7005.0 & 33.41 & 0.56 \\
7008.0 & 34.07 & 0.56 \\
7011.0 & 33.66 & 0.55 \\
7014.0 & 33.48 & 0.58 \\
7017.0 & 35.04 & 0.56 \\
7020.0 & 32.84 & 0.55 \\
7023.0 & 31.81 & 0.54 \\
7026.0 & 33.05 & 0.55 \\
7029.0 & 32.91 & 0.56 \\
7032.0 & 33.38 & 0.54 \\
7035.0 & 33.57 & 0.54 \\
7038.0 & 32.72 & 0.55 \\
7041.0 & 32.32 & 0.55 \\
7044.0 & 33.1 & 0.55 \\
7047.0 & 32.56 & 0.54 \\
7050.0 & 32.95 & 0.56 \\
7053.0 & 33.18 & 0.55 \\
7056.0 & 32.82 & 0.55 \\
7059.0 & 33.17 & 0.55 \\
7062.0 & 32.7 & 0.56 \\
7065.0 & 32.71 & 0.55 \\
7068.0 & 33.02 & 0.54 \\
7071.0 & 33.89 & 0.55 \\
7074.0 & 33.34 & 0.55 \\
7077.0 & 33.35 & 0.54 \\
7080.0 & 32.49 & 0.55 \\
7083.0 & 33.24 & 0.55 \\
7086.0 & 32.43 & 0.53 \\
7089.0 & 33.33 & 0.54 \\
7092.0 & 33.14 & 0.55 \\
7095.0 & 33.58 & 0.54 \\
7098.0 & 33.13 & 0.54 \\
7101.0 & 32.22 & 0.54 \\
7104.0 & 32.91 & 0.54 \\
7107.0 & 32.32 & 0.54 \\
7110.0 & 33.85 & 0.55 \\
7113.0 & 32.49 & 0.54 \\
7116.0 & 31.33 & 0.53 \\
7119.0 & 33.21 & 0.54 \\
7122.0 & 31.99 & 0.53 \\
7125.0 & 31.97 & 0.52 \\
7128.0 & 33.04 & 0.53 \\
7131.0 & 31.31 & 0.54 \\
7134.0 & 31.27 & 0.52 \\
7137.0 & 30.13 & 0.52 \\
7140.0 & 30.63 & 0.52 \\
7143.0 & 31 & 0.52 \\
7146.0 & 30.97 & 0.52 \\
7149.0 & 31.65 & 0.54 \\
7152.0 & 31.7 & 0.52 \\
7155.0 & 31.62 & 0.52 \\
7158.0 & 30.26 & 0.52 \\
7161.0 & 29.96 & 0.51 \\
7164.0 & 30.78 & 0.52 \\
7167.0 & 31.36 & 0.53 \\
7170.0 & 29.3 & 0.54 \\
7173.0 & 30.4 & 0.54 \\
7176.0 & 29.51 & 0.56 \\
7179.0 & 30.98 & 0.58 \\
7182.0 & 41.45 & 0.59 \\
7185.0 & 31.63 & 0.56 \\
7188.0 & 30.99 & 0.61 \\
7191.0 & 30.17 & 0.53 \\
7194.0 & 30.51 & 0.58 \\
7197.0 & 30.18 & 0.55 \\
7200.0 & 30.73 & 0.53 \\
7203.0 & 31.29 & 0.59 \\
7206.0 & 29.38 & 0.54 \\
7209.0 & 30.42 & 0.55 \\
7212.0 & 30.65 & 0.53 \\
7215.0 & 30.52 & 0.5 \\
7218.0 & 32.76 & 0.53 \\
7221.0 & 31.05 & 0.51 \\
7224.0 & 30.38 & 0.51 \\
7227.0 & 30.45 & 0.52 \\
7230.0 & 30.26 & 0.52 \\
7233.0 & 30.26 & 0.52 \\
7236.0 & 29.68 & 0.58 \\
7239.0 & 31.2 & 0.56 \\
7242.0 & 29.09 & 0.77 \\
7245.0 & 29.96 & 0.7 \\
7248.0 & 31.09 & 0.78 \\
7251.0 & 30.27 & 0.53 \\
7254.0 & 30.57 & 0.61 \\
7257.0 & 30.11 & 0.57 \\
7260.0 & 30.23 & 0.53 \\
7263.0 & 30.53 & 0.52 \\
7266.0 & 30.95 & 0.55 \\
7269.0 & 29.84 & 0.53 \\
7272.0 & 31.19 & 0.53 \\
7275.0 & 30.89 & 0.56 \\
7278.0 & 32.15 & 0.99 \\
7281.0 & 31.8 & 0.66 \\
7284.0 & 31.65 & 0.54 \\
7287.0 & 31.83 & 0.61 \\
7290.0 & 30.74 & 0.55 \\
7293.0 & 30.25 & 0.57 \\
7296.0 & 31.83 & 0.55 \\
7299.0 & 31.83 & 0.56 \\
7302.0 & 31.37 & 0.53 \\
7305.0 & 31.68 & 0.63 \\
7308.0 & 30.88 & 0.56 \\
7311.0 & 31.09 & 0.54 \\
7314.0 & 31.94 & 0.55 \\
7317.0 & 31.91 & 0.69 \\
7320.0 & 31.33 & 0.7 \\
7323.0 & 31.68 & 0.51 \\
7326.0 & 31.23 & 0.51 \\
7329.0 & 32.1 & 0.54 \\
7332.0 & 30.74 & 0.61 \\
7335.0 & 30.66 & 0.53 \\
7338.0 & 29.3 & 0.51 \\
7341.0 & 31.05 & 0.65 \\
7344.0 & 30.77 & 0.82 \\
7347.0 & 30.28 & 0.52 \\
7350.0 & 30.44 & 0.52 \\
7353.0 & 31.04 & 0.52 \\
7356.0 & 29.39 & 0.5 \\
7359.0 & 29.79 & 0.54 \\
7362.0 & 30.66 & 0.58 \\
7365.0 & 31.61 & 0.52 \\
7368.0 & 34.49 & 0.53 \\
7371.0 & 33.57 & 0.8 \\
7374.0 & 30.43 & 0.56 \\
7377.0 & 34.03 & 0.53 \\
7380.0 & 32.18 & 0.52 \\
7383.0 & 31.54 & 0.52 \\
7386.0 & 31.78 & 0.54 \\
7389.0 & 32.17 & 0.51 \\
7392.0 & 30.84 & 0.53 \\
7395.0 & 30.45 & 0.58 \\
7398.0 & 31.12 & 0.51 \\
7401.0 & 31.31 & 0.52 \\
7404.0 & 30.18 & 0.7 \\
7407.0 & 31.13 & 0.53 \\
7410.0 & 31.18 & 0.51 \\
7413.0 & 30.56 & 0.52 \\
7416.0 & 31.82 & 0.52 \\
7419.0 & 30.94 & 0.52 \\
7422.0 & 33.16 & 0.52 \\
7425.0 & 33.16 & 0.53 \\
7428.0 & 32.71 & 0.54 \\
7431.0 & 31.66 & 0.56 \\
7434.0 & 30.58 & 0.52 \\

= 65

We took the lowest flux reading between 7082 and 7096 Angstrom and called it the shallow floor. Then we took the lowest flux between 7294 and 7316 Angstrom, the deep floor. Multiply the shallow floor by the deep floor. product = 1001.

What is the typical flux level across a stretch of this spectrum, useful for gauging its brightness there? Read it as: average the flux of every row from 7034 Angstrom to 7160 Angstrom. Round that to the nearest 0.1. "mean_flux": 32.4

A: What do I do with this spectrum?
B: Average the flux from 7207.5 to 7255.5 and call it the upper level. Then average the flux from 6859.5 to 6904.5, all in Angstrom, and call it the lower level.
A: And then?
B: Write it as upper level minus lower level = -2.9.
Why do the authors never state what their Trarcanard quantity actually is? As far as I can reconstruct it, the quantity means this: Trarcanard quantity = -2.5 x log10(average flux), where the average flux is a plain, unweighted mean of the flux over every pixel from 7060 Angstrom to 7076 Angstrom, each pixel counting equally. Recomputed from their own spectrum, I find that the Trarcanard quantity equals -3.80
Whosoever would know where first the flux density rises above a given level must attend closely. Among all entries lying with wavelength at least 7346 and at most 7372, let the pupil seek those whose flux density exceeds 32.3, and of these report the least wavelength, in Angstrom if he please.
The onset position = 7368.0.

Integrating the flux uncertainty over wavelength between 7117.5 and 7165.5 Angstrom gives 25.2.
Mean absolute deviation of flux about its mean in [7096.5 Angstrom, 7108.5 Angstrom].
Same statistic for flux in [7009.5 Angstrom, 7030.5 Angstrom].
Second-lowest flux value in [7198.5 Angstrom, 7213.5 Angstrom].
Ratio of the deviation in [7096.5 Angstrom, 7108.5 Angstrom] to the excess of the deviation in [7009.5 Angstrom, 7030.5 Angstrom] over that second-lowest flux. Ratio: -0.013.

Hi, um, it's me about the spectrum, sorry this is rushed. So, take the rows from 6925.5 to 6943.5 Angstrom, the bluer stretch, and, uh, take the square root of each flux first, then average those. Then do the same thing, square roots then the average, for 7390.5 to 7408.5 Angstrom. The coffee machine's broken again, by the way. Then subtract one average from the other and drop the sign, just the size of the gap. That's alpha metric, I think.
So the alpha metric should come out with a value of 0.28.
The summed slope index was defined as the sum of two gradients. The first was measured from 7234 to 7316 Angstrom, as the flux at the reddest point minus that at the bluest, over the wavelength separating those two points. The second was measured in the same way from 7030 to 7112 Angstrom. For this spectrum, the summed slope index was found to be 0.035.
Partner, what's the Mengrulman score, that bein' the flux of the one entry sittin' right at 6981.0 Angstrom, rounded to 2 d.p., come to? 33.46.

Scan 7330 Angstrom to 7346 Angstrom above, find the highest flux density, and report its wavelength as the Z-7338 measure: 7341.0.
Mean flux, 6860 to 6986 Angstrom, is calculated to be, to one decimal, 33.6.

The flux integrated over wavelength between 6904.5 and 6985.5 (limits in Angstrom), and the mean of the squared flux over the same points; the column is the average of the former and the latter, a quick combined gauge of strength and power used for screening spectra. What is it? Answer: 1936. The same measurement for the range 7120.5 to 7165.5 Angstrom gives 1190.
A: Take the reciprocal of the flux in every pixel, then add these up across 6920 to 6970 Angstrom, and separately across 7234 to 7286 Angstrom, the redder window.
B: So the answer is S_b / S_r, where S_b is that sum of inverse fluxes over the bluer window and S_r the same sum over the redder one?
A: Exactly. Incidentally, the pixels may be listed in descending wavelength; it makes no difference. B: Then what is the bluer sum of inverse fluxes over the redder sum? 0.91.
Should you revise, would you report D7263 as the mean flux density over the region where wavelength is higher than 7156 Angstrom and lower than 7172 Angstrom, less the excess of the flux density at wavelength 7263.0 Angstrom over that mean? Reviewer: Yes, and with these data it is 30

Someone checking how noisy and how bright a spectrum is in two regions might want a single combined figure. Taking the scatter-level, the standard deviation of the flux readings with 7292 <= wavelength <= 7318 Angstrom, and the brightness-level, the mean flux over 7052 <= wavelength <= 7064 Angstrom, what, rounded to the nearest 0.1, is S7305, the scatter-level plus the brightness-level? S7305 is 33.5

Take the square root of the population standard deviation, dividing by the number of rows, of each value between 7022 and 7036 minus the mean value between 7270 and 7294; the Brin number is 0.78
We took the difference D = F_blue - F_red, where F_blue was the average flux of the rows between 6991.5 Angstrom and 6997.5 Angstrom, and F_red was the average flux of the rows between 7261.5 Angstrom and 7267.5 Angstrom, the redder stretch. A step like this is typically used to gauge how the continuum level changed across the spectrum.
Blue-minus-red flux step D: 2.5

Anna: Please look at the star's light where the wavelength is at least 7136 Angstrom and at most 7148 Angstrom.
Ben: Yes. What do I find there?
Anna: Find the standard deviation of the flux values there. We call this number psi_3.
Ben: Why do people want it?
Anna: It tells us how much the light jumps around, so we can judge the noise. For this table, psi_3 0.4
